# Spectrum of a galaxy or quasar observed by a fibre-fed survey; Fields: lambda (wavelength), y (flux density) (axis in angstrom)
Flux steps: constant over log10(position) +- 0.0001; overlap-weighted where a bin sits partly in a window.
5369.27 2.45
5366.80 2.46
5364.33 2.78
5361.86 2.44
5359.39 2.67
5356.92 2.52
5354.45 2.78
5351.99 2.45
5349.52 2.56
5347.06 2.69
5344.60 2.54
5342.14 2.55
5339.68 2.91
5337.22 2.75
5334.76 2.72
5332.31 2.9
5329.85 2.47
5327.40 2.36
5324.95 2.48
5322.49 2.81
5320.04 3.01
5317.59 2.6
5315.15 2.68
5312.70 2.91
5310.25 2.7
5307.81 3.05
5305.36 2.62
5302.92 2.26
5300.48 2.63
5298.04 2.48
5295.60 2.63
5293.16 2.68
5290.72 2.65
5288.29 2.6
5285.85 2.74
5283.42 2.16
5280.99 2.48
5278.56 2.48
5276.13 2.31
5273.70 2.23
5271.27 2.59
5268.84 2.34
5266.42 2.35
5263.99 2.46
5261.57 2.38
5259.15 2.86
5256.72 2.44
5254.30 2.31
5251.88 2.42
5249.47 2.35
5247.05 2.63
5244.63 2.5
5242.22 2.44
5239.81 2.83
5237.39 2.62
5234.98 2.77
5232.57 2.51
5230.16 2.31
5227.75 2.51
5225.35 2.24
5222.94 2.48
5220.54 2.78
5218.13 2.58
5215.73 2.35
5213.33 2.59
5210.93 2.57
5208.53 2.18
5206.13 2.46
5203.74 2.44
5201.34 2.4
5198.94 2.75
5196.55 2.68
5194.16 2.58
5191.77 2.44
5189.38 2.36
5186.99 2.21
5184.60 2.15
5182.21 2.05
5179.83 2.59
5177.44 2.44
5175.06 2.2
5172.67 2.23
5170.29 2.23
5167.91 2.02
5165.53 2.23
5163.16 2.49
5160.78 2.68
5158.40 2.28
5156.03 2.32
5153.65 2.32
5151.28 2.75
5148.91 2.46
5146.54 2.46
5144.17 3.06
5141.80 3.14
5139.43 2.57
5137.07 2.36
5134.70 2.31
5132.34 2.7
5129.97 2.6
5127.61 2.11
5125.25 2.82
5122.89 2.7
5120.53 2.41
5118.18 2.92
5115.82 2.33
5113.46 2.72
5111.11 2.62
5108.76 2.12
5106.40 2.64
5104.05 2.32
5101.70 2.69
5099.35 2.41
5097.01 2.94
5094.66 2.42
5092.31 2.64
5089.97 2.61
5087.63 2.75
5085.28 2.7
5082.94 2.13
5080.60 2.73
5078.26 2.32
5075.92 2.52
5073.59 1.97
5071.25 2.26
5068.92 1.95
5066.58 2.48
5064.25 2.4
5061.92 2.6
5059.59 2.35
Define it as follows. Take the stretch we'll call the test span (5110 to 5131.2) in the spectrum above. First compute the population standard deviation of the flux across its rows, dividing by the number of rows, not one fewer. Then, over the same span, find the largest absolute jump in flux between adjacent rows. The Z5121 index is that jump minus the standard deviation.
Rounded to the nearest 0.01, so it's 0.47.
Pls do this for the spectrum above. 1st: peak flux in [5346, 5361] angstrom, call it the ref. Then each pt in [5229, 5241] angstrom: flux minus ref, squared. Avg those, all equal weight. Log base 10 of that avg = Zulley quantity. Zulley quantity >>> -1.19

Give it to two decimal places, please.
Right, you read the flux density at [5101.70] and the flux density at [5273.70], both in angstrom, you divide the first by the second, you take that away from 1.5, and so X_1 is 0.29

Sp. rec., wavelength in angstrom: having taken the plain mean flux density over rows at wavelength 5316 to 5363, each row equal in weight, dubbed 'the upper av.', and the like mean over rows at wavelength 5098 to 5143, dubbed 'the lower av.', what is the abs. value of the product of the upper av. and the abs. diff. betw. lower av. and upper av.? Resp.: 0.24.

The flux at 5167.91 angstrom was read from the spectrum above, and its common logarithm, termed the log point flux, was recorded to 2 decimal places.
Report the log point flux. 0.31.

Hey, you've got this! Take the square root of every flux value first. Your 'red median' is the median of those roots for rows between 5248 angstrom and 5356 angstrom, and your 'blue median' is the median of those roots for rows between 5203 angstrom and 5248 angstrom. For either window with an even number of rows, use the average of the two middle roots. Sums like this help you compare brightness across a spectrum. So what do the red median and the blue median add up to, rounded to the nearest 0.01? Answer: 3.19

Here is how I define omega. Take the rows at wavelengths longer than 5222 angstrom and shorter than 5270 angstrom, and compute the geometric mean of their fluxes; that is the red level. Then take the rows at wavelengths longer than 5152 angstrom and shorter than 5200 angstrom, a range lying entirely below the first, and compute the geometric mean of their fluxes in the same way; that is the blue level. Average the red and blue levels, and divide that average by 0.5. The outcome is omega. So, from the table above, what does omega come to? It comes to 4.84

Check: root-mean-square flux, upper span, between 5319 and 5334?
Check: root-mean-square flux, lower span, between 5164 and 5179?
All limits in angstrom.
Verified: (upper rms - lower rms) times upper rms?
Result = 1.2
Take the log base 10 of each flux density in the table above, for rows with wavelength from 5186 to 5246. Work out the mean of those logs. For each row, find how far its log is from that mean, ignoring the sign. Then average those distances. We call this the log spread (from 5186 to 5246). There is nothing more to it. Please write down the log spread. 0.0241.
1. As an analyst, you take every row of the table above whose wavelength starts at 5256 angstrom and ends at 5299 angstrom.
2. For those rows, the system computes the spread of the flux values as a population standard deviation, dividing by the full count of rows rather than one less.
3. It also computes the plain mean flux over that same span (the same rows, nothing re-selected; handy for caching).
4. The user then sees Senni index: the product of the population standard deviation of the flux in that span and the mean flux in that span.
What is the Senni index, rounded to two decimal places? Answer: 0.44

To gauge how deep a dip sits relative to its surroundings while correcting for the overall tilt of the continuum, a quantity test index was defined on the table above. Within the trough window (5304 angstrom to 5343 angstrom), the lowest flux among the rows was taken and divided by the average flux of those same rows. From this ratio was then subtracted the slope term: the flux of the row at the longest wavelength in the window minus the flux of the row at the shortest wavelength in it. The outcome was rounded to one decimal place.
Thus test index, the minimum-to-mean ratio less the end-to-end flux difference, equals 0.9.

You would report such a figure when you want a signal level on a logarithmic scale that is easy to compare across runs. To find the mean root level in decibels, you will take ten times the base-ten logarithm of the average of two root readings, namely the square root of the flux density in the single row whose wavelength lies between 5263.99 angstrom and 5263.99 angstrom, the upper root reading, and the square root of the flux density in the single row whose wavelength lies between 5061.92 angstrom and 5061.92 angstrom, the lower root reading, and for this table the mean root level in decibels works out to 2.02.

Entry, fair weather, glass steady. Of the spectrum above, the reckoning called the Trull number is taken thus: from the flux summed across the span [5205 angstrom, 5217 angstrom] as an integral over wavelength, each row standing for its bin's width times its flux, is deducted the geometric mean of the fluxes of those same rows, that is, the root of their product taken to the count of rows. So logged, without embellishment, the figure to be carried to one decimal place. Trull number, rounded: 26.7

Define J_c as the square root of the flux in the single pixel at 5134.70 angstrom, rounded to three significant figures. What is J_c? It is 1.52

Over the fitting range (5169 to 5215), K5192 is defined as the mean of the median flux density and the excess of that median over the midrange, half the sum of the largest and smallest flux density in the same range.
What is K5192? 1.24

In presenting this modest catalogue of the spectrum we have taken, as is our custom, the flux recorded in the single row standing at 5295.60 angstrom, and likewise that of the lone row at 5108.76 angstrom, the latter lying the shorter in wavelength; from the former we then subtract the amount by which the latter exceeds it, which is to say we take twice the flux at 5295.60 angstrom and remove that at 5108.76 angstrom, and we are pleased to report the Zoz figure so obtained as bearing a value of 3.1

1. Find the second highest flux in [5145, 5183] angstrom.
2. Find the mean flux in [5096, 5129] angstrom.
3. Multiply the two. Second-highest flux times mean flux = 6.84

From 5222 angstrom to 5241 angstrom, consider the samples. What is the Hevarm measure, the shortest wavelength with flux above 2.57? 5234.98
